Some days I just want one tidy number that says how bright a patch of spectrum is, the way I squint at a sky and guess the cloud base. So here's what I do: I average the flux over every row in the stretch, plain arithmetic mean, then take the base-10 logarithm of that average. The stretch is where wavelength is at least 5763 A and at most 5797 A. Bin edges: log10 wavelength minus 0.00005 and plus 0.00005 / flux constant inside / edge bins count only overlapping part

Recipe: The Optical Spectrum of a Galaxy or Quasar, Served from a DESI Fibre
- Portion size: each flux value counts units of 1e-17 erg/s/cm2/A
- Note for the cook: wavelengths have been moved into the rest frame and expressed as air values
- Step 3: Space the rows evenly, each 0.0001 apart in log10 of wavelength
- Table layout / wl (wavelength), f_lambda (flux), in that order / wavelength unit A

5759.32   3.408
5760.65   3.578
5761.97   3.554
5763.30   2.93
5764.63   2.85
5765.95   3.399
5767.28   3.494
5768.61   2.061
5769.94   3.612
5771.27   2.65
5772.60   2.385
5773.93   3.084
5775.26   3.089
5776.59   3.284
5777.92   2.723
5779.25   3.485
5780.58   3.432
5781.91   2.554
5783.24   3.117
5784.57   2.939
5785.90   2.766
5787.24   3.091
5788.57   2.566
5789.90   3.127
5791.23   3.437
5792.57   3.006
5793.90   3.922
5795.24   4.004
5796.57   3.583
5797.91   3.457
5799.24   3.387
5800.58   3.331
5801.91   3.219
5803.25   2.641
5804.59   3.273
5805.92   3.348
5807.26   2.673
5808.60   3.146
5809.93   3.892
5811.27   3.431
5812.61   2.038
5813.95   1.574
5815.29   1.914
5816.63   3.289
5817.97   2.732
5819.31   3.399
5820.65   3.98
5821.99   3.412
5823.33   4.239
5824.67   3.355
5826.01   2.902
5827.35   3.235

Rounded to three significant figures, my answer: 0.491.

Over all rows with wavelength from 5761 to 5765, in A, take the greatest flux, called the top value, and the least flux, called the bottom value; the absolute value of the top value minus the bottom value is 0.7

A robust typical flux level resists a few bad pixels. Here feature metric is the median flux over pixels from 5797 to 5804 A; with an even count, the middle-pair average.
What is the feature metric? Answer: 3.33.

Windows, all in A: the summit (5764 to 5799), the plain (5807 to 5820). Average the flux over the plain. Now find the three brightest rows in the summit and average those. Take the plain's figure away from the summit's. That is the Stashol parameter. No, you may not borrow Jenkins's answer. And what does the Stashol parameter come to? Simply 1.0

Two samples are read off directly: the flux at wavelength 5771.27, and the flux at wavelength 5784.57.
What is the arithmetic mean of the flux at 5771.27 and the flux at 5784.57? 2.79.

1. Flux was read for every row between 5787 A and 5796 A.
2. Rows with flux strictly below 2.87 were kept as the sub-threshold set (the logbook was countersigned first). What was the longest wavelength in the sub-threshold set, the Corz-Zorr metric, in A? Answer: 5788.57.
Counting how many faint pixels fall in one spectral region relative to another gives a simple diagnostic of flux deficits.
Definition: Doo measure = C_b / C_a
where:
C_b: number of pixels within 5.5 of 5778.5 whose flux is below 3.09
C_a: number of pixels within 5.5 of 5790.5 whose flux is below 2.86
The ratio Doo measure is 2.0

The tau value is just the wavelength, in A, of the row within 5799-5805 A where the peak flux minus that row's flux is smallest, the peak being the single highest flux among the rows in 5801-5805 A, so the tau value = 5799.24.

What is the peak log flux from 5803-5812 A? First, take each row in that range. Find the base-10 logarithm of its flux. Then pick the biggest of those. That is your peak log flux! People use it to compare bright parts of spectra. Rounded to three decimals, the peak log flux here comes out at 0.590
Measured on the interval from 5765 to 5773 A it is 0.558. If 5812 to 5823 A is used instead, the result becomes 0.600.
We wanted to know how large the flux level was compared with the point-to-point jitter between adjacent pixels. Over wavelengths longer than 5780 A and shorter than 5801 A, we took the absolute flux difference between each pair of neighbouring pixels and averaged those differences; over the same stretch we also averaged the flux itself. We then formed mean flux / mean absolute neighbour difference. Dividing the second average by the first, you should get 8.6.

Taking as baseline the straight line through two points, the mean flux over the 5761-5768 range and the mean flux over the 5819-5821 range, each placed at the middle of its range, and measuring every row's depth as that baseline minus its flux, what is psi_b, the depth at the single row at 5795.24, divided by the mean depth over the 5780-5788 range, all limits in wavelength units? -1.2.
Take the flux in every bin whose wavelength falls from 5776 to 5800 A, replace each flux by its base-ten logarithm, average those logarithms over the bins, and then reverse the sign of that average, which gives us -0.504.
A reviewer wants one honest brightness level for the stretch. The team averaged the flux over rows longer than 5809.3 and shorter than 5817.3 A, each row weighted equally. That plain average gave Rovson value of 2.7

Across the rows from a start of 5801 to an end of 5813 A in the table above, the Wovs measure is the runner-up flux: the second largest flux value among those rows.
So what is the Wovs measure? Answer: 3.431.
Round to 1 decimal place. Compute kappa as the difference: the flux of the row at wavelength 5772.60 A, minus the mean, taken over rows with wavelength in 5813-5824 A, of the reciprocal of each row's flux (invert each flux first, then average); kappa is 2.0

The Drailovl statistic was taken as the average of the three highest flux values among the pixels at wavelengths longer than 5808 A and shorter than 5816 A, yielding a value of 3.5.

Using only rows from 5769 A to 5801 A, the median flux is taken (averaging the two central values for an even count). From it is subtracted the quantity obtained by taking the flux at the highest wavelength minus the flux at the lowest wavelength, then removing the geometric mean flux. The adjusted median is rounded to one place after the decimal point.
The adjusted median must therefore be 6.5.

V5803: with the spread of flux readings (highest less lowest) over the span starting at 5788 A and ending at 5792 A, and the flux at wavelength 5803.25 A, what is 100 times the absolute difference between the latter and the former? 177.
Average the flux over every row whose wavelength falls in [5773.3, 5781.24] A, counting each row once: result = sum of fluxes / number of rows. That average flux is 3.18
